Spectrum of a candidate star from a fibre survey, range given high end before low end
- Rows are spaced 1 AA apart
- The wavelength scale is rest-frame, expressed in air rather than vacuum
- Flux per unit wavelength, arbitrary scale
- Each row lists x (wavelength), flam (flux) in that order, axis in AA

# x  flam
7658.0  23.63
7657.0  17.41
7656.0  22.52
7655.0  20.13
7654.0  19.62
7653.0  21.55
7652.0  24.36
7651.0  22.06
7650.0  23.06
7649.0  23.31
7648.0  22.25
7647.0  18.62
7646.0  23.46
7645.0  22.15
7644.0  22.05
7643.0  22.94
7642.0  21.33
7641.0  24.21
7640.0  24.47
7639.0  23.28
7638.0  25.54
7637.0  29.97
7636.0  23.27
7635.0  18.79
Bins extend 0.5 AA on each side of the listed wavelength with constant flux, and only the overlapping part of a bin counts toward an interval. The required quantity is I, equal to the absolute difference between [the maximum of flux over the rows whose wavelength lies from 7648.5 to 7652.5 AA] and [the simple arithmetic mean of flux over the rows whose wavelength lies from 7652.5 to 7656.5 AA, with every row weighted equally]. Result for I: 3.4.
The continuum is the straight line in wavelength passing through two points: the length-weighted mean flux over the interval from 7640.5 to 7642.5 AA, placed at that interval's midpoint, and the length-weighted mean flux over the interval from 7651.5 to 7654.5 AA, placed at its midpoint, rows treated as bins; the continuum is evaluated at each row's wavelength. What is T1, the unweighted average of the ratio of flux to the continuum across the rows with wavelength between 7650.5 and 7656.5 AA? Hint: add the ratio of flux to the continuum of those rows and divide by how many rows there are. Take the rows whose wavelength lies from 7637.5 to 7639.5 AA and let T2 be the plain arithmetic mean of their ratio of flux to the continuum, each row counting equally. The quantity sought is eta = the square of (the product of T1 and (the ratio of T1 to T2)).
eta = 0.9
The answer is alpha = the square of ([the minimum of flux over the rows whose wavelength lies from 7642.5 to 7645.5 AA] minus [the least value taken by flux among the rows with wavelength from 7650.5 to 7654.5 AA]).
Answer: 6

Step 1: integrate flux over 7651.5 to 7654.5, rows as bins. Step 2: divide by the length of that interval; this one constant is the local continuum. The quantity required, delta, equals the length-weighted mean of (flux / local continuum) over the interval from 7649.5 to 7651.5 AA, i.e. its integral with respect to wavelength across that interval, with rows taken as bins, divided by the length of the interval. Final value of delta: 1.03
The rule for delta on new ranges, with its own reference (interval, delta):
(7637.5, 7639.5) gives 1.12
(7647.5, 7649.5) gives 1.04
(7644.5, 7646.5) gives 1.04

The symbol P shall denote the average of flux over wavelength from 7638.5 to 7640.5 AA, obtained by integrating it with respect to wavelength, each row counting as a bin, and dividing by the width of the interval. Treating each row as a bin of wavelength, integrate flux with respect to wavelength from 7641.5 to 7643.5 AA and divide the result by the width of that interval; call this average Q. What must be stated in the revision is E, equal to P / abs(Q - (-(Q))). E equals 0.54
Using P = 23.9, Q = 22.1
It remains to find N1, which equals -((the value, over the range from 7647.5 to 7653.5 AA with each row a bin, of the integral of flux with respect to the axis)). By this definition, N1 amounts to -137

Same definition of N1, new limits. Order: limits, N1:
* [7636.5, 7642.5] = -149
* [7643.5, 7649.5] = -132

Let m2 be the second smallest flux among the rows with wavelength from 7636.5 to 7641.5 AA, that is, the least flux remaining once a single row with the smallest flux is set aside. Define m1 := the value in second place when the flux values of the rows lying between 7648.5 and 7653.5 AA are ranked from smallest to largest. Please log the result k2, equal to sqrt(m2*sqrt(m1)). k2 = 10.7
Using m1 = 22.06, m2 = 24.21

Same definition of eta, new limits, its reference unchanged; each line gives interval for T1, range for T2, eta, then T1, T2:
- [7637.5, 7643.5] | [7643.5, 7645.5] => 1.2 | 1.03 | 0.98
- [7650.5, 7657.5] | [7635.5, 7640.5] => 0.7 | 0.97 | 1.10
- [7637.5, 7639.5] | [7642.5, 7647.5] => 1.3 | 1.06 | 0.97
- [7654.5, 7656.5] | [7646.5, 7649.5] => 1.0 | 0.99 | 0.96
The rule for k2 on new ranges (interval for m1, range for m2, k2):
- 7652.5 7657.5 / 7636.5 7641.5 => 10.4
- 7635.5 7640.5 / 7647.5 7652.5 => 10.4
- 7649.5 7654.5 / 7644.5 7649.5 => 10.1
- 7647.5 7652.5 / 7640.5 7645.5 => 10.2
